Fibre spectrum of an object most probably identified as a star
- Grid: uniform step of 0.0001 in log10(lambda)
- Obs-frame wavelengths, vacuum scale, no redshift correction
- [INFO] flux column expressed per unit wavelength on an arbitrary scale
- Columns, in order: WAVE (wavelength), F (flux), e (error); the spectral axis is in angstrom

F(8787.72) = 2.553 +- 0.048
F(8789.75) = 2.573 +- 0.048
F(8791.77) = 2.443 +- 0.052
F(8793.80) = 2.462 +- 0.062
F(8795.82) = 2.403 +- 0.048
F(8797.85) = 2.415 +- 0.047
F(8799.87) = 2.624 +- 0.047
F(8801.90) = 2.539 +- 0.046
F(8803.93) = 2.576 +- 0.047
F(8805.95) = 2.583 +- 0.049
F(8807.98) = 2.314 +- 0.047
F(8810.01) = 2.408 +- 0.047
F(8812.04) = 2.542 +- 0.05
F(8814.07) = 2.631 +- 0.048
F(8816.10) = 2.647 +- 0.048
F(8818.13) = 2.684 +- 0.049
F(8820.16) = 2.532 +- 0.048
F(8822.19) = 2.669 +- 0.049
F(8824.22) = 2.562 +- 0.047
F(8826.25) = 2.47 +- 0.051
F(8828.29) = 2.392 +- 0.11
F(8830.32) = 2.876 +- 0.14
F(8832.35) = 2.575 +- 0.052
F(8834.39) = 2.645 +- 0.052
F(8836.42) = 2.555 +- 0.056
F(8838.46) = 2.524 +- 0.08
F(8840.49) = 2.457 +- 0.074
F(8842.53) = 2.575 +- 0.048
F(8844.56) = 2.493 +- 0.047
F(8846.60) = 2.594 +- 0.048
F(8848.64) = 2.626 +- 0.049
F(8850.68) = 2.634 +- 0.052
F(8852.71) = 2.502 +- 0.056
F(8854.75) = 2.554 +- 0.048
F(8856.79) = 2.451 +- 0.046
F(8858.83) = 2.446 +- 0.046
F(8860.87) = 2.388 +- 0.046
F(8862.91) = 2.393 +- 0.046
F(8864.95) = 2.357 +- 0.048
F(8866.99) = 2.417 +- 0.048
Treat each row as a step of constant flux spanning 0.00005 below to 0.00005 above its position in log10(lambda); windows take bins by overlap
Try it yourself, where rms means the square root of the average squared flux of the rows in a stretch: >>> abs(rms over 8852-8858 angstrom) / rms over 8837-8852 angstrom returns 0.98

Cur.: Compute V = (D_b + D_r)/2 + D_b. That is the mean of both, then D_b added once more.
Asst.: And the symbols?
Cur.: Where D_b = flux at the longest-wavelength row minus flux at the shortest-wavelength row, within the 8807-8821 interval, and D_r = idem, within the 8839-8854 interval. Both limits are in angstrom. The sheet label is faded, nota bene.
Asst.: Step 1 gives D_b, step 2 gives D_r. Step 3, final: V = 0.3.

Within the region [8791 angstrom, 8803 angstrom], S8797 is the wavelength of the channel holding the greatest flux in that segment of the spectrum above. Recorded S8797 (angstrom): 8799.87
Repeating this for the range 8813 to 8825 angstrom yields 8818.13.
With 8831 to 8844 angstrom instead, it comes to 8834.39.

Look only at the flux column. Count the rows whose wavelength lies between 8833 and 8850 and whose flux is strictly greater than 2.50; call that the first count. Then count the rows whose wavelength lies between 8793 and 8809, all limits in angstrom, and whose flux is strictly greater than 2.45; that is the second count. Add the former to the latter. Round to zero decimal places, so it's 11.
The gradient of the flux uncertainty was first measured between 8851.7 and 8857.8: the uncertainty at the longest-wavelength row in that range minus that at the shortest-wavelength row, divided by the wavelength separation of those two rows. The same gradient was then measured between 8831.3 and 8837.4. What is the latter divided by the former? -0.4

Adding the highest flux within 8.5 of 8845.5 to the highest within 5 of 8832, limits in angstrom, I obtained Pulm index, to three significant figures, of 5.51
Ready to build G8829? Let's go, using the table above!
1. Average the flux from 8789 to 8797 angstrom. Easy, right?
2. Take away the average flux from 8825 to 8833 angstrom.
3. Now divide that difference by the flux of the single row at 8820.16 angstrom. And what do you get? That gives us -0.04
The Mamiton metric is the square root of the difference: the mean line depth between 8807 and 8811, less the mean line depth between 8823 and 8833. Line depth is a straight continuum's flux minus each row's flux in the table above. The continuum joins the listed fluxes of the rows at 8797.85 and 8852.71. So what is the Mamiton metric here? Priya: 0.43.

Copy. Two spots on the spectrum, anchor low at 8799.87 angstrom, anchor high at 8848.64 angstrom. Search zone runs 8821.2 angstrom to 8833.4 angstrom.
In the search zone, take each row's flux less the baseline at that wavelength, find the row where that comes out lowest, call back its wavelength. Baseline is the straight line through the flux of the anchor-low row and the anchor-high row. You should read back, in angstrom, 8828.29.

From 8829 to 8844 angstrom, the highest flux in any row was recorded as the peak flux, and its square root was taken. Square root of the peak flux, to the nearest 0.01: 1.70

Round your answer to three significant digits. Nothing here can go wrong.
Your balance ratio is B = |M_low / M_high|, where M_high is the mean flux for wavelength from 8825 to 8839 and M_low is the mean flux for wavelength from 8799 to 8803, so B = 1.00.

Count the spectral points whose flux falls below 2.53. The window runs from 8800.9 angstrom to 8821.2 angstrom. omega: 2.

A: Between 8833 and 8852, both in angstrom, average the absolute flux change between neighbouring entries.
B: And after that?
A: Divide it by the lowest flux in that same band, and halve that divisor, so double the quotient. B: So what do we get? 0.054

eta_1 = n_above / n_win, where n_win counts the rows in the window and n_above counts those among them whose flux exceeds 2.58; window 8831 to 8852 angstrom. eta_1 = 0.40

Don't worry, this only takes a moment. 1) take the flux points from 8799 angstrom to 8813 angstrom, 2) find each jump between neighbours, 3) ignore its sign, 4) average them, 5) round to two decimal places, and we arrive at 0.10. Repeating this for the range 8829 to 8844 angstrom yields 0.11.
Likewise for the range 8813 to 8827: 0.09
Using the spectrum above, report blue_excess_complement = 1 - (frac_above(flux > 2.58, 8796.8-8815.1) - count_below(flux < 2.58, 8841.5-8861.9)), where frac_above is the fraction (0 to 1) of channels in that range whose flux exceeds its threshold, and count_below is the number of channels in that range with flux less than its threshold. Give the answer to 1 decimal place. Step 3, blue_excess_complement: 7.7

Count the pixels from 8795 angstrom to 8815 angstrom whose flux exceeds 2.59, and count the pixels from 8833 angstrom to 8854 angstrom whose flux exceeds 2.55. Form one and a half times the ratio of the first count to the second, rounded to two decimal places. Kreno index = 0.50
